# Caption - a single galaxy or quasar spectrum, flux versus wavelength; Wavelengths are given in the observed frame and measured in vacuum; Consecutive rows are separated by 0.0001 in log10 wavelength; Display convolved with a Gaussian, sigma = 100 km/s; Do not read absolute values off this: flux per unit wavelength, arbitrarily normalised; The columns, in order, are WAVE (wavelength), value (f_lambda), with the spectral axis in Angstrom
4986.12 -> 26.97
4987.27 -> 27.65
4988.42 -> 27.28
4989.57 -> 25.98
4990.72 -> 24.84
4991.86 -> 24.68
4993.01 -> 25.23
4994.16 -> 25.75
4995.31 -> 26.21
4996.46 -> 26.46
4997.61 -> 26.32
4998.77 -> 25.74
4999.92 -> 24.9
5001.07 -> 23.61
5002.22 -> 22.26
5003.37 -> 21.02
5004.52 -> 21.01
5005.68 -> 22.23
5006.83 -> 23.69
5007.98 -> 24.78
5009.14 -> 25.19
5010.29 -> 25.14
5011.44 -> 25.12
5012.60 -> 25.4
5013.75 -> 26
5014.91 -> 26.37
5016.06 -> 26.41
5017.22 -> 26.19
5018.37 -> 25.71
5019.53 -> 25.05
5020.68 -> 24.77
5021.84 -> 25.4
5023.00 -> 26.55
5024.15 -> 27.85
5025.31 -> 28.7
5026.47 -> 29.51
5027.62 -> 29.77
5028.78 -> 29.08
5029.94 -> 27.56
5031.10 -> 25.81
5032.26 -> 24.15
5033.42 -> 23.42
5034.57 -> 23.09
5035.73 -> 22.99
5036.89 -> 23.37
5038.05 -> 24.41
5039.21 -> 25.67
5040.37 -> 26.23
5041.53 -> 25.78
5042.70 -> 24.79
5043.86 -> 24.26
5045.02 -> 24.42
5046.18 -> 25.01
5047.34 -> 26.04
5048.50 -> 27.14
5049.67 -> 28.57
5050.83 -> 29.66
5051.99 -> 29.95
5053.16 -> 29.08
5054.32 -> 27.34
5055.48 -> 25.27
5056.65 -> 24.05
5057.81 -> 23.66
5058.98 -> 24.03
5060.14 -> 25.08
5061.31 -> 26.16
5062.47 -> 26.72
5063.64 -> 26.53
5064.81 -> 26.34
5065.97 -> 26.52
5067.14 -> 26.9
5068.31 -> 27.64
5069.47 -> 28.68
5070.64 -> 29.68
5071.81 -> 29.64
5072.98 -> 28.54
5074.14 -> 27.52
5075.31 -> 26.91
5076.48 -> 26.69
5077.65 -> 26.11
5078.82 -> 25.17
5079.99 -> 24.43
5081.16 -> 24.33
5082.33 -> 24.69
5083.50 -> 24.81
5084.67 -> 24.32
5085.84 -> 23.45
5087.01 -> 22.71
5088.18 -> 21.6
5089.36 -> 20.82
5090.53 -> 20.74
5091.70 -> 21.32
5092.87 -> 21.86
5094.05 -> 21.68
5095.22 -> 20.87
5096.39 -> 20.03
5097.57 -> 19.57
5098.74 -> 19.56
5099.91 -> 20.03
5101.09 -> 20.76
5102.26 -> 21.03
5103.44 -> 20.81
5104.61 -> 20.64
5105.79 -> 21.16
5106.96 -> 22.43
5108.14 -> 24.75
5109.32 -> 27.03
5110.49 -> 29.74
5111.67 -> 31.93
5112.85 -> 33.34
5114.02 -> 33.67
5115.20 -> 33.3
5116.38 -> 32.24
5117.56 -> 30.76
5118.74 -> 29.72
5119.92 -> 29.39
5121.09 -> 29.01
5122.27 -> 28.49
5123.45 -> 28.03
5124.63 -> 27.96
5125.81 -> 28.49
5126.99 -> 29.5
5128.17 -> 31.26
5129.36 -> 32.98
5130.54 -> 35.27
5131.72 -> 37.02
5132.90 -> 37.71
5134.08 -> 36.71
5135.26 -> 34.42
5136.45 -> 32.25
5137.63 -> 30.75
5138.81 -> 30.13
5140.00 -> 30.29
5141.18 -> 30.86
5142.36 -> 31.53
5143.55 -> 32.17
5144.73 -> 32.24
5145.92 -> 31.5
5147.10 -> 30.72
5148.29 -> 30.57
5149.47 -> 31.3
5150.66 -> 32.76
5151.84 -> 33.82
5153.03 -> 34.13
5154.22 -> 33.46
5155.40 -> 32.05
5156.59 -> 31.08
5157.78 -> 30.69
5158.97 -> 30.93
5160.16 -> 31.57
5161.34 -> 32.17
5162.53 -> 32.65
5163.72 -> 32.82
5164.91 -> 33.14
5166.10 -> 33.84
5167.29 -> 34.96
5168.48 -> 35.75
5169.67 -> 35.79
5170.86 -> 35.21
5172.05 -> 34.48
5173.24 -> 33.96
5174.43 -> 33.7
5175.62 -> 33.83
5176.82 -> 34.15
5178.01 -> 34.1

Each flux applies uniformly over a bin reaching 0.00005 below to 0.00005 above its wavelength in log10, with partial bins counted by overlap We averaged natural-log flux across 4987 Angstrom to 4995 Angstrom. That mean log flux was 3.25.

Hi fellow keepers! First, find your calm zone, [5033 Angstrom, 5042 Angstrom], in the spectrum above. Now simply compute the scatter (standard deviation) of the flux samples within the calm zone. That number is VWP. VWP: 1.3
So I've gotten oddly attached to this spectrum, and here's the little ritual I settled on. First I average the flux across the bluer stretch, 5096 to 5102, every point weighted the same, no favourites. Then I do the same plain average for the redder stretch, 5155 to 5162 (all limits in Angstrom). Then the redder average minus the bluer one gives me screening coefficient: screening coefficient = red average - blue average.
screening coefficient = 11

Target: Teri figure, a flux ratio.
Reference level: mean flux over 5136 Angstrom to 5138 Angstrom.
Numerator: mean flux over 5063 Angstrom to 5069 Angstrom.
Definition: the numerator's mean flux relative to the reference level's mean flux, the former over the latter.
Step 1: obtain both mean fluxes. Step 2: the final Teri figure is 0.85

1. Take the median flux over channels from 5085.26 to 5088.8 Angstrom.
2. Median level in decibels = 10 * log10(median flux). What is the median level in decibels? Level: 13.6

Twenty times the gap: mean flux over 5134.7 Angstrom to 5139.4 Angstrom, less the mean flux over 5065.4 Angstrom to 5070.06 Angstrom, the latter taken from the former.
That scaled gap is 89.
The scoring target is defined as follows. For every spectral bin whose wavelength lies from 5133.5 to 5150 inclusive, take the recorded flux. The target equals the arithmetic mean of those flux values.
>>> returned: 31.8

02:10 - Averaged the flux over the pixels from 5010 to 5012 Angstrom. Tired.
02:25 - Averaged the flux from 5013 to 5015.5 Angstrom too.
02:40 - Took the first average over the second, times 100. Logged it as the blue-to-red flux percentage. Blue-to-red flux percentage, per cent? 96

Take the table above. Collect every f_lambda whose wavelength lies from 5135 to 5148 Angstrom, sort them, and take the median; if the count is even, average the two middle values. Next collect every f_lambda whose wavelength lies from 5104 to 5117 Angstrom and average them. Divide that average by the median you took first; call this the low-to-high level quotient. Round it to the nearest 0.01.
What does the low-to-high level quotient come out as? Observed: 0.90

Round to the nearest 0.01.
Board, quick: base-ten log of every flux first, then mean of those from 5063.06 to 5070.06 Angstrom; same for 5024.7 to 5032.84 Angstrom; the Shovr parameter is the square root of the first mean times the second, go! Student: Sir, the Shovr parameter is 1.44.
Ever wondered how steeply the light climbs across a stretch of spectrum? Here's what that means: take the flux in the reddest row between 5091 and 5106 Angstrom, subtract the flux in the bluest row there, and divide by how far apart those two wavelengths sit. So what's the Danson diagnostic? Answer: 0.0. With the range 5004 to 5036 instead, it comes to 0.1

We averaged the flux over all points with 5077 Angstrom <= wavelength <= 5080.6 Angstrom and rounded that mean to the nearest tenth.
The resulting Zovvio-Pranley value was 25.2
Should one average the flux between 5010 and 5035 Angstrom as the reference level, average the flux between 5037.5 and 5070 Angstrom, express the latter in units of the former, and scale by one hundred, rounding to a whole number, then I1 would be 100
